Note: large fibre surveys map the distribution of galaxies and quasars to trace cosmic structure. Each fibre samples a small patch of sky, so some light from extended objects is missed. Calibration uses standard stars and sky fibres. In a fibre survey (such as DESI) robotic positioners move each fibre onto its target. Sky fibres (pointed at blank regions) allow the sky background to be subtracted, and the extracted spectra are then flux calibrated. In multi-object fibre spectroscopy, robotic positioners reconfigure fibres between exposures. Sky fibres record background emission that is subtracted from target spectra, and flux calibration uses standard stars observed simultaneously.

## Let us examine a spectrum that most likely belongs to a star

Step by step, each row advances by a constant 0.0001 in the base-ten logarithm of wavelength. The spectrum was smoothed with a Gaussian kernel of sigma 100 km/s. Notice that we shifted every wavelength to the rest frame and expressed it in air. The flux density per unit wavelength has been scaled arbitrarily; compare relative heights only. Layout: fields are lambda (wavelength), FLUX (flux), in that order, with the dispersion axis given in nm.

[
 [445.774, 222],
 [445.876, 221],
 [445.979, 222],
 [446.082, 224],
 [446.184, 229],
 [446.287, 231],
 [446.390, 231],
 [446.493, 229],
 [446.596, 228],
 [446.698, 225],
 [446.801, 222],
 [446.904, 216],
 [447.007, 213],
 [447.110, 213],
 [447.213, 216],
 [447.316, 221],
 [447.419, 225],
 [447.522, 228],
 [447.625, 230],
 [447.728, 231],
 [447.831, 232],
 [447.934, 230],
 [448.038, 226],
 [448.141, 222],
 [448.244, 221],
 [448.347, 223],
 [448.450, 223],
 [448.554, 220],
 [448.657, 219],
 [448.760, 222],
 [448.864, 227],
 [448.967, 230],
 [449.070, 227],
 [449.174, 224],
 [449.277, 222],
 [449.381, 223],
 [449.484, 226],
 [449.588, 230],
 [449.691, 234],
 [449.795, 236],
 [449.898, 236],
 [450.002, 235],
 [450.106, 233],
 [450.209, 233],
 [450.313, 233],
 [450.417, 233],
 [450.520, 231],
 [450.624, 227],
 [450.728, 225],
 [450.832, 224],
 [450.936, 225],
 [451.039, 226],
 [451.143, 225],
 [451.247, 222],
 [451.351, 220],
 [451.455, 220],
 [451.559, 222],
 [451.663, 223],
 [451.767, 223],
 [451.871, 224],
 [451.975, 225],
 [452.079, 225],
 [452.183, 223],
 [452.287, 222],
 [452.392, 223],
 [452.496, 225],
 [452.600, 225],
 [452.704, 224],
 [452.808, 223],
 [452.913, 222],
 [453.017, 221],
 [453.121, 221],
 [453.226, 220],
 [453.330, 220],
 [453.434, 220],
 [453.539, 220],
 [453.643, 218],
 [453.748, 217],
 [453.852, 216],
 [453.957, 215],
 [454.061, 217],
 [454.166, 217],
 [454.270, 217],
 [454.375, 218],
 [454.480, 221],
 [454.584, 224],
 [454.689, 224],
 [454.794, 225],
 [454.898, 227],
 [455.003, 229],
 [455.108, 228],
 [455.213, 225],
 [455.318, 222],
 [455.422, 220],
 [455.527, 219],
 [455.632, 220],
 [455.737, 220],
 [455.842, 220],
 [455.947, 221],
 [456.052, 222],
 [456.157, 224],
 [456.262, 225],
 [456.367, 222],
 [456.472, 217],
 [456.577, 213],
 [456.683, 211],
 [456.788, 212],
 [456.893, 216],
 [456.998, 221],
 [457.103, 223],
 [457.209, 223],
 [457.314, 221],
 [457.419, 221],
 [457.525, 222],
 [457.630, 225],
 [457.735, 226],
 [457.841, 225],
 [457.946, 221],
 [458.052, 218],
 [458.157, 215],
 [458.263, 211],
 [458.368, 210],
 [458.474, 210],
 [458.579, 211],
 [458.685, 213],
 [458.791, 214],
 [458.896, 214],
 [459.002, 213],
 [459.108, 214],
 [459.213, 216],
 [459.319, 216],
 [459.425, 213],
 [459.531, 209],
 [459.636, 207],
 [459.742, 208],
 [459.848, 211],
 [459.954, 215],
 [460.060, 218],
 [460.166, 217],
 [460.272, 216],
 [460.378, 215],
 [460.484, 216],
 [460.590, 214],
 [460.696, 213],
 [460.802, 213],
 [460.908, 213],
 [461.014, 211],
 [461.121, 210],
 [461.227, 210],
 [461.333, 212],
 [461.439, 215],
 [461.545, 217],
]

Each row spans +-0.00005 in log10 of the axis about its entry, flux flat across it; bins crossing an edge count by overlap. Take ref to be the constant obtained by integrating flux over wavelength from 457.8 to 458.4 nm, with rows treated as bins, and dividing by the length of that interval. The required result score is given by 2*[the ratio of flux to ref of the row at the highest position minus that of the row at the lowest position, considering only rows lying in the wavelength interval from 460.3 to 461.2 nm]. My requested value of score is -0.05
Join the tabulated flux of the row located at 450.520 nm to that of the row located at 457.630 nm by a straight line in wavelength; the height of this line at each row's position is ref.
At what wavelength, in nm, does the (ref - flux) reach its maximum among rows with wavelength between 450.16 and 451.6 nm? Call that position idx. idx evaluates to 451.351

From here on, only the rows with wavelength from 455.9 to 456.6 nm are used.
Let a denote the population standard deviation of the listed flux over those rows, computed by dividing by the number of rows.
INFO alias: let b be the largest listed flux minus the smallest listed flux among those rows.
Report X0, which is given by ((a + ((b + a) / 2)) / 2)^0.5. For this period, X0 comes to 2.43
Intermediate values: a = 3.89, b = 12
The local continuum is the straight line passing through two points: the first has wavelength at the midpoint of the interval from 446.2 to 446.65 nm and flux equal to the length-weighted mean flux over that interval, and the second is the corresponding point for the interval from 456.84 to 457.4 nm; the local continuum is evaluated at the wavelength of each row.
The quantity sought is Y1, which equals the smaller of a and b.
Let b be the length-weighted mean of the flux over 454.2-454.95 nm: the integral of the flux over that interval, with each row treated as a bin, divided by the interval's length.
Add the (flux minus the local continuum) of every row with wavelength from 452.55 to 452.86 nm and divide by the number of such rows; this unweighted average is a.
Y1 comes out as -0.6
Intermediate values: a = -1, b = 222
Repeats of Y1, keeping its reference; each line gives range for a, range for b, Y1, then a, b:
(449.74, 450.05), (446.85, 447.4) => 8.8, 9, 216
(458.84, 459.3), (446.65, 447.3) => -5.2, -5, 218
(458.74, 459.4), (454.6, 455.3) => -4.9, -5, 226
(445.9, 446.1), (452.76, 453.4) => -7.0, -7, 221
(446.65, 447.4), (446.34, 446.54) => -11.2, -11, 230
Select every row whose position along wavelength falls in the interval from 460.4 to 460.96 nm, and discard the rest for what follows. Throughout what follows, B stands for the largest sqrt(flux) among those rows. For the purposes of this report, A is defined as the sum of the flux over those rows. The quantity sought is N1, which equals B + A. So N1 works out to 1084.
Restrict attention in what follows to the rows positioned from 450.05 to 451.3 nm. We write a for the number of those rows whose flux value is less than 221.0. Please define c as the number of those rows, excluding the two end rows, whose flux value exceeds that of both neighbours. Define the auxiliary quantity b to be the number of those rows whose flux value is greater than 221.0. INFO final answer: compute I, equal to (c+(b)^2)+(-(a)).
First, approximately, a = 0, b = 12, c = 1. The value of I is 145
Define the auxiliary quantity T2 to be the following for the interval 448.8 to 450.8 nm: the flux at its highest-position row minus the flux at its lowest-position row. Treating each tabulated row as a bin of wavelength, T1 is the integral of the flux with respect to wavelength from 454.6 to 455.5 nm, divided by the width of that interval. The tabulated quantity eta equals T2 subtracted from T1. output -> 226.8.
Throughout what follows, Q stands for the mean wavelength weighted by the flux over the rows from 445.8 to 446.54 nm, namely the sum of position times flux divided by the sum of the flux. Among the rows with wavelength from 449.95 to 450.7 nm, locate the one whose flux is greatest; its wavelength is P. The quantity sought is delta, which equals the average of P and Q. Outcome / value 448.09 nm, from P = 450.002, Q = 446.19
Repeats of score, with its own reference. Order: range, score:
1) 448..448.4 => -0.03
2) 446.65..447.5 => 0.00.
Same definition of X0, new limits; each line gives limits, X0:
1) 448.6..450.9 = 2.83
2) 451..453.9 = 2.09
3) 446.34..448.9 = 2.97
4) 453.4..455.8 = 2.54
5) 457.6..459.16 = 2.84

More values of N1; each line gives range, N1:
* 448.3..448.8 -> 1122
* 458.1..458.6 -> 1072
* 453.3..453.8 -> 1110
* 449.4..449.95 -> 1177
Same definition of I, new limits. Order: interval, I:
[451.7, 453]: 144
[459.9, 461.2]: -10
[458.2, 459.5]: -12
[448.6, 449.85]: 121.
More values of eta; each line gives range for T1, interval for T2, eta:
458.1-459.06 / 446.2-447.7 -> 213.4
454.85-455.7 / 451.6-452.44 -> 223.6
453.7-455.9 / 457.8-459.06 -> 233.0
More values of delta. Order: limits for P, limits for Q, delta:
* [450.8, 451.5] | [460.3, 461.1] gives 455.87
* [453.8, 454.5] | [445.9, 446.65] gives 450.38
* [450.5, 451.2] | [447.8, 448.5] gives 449.33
